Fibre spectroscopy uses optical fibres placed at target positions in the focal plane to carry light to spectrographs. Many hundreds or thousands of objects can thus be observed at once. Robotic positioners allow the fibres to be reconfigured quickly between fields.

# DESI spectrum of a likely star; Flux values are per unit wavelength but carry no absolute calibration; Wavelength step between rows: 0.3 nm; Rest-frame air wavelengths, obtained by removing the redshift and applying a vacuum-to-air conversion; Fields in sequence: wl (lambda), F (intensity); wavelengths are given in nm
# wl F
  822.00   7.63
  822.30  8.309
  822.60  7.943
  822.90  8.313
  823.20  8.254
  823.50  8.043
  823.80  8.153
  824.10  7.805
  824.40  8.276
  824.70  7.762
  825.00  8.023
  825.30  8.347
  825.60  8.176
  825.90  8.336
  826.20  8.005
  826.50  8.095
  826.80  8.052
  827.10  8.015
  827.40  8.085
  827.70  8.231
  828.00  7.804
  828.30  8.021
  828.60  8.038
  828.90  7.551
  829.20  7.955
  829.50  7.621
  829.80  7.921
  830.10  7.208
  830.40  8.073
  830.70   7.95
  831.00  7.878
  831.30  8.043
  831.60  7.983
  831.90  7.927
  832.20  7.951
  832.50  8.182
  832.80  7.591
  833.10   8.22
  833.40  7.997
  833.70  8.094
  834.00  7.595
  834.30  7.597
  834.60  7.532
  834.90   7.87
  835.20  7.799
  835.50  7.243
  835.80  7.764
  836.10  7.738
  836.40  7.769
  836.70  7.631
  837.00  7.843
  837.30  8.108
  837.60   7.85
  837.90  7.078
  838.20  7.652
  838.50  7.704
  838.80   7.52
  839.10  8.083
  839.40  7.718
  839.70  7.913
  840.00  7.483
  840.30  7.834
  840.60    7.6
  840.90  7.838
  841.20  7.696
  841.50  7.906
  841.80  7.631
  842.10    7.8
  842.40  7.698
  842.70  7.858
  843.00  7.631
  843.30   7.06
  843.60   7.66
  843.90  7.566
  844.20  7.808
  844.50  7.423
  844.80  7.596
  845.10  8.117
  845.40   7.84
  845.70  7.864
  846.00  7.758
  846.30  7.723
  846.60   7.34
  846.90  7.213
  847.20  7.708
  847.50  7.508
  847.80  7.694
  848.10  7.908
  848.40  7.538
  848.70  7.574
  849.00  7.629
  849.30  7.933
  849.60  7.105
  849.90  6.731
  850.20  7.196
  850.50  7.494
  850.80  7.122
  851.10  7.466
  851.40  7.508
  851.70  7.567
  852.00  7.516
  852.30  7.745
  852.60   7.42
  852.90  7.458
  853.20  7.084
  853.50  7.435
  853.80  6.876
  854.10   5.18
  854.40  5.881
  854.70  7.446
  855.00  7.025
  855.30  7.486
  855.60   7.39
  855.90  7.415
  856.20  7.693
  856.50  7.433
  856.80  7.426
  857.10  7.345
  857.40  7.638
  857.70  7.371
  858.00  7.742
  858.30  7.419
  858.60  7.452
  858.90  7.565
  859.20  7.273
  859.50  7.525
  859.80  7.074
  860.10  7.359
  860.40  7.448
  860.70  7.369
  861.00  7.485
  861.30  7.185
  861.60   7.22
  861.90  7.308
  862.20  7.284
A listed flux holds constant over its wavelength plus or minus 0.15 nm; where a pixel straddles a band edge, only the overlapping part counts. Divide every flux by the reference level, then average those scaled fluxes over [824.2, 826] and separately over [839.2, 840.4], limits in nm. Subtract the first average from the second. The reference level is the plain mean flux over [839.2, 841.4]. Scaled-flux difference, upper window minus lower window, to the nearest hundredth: -0.05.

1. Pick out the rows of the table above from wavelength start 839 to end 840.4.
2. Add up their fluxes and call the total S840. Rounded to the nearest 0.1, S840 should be 39.0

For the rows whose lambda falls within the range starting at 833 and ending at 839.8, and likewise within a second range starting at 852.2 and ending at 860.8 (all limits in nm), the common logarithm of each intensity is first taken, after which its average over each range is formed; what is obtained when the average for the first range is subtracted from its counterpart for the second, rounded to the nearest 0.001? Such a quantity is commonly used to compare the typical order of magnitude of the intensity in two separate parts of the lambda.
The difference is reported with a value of -0.029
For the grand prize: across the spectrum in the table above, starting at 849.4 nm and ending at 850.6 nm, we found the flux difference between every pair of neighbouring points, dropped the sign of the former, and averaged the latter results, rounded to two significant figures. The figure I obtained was 0.38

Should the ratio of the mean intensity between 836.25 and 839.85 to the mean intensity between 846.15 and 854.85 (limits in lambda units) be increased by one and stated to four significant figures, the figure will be 2.059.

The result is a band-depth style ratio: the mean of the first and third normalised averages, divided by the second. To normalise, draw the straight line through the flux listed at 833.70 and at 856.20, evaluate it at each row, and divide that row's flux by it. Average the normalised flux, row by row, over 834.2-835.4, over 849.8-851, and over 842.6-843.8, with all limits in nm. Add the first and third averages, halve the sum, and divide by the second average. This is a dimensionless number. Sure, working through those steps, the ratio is 1.04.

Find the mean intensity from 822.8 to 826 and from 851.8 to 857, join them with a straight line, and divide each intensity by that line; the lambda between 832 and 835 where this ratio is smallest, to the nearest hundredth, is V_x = 834.60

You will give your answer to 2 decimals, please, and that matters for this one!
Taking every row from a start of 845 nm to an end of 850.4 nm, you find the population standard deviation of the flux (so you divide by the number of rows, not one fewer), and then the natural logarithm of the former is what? -1.09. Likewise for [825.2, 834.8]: -1.37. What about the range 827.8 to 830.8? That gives -1.34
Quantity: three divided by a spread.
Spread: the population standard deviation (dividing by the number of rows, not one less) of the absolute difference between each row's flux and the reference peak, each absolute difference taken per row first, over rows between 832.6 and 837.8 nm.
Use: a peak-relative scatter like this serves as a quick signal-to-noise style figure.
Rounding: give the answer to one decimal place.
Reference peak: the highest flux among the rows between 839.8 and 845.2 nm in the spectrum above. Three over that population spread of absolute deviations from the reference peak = 13.8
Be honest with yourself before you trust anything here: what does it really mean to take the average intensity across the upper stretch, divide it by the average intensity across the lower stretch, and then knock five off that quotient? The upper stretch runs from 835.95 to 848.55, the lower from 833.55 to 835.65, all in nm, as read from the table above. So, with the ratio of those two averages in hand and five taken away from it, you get -4.00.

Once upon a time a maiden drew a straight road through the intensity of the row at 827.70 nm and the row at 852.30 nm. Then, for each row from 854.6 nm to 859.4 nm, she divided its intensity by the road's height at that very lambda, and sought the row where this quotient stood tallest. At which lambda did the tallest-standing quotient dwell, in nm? 858.00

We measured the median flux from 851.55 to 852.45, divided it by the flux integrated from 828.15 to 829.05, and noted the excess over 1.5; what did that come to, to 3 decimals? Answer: -0.432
